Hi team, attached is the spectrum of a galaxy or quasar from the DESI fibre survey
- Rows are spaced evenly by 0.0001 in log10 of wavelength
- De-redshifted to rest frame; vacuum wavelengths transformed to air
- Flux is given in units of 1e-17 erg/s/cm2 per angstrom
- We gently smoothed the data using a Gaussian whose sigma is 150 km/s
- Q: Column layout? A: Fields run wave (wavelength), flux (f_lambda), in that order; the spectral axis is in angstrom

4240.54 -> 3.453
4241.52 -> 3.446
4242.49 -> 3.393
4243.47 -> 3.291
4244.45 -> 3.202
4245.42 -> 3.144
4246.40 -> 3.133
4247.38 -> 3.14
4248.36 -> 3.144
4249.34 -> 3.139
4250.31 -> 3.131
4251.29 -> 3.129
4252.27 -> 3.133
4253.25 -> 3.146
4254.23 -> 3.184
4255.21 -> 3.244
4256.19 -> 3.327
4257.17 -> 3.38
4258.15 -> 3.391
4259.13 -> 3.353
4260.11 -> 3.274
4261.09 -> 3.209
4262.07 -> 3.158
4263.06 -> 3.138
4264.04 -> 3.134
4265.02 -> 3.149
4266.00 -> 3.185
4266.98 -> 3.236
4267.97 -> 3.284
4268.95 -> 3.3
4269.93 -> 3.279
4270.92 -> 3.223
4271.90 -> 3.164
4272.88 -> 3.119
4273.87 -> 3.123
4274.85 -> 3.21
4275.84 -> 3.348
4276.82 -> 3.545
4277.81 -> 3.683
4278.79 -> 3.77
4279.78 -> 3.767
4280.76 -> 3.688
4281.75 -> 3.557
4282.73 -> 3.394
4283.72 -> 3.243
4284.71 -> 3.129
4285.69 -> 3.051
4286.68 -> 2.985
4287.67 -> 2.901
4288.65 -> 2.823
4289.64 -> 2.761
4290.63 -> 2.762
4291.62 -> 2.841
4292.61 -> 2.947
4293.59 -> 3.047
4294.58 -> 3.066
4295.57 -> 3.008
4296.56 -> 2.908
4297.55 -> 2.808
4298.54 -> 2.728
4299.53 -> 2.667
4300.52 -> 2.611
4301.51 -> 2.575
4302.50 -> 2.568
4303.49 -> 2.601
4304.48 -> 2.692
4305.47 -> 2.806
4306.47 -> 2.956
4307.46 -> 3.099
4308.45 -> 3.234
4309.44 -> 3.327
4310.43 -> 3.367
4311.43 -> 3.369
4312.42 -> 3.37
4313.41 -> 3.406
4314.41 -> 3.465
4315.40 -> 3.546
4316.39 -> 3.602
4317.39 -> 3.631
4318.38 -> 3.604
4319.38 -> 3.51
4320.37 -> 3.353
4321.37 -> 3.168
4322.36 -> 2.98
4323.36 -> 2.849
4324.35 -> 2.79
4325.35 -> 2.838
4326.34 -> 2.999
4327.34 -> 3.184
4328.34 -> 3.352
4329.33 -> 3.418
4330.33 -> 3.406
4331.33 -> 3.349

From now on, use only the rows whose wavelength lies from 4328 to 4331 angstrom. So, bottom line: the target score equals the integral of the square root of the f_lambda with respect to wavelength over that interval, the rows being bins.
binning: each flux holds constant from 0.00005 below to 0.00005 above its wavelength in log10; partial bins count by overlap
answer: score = 5.53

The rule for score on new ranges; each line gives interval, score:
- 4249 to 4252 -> 5.32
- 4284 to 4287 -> 5.26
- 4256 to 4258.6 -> 4.77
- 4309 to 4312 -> 5.49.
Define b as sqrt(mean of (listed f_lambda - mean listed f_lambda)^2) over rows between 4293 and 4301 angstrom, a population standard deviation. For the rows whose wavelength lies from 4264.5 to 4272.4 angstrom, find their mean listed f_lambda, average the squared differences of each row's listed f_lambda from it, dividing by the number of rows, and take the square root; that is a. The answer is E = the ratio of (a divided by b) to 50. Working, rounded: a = 0.05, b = 0.17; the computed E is 0.006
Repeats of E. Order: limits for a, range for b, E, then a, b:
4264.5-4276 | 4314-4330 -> 0.005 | 0.07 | 0.29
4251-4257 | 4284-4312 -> 0.006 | 0.07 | 0.23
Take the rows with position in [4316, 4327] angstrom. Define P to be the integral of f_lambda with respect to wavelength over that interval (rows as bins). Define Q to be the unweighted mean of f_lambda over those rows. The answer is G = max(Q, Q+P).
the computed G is 38.5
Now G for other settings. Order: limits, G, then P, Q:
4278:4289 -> 39.8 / 36.5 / 3.30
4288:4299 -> 34.6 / 31.7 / 2.88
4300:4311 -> 34.7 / 31.9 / 2.89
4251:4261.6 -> 37.7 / 34.5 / 3.25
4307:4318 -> 40.9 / 37.5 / 3.40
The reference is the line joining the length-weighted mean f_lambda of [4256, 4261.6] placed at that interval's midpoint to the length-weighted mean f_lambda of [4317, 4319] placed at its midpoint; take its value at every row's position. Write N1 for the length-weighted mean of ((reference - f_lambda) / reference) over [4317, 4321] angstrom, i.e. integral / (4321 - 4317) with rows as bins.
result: 0.03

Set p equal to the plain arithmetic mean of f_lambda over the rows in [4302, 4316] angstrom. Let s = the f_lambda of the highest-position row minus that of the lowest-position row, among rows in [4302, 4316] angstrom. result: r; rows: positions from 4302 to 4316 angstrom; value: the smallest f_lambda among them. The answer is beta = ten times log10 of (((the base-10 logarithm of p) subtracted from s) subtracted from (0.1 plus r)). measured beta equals 3.4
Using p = 3.13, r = 2.568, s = 0.98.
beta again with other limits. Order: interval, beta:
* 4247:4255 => 5.7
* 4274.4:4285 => 5.9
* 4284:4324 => 5.4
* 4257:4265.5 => 6.0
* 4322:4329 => 4.8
